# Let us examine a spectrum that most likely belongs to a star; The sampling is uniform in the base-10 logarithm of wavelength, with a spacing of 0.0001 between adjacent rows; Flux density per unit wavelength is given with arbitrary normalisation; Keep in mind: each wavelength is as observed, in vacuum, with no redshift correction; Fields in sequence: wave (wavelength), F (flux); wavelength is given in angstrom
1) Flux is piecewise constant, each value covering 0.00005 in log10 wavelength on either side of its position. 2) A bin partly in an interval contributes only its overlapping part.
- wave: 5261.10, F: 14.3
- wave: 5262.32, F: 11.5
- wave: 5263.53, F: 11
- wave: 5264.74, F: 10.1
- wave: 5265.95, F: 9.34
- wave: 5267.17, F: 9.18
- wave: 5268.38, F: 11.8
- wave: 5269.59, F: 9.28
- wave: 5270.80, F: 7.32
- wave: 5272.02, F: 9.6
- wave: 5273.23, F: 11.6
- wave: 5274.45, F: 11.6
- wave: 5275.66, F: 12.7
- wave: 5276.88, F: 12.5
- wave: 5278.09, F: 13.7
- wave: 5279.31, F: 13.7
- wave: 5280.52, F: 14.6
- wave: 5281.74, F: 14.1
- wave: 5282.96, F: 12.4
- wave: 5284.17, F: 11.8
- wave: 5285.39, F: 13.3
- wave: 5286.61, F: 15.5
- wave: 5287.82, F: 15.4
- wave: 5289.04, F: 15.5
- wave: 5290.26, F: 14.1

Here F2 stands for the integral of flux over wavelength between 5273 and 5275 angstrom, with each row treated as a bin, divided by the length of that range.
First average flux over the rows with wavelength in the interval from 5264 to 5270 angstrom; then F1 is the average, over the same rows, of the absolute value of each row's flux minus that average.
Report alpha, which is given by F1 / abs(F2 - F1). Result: 0.08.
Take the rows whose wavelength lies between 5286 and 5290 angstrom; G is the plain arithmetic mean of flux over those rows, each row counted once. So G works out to 15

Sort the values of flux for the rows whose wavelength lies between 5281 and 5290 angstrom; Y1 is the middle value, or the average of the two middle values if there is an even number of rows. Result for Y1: 14.1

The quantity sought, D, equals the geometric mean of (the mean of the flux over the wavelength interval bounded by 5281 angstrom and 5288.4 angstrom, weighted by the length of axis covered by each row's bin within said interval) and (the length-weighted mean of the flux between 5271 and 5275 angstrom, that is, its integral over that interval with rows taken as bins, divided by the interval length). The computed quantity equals 12.0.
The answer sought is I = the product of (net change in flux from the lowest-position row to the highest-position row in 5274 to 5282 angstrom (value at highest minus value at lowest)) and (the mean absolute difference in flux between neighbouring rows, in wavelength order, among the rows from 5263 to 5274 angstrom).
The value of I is 4.1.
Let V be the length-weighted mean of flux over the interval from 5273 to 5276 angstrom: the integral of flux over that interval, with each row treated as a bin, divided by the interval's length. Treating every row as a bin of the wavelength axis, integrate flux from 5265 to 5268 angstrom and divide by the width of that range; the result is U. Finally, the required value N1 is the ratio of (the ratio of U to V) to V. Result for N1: 0.067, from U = 9.5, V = 11.9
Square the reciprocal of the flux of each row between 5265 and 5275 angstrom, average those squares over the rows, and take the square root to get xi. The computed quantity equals 0.104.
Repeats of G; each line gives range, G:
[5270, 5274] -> 10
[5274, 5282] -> 13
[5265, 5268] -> 9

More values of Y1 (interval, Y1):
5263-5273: 9.5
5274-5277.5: 12.5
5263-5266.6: 10.1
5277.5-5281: 13.7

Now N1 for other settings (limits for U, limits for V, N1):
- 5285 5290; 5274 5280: 0.090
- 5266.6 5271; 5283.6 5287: 0.053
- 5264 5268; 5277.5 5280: 0.051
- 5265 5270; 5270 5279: 0.078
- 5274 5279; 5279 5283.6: 0.068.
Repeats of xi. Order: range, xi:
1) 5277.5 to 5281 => 0.072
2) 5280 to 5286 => 0.076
